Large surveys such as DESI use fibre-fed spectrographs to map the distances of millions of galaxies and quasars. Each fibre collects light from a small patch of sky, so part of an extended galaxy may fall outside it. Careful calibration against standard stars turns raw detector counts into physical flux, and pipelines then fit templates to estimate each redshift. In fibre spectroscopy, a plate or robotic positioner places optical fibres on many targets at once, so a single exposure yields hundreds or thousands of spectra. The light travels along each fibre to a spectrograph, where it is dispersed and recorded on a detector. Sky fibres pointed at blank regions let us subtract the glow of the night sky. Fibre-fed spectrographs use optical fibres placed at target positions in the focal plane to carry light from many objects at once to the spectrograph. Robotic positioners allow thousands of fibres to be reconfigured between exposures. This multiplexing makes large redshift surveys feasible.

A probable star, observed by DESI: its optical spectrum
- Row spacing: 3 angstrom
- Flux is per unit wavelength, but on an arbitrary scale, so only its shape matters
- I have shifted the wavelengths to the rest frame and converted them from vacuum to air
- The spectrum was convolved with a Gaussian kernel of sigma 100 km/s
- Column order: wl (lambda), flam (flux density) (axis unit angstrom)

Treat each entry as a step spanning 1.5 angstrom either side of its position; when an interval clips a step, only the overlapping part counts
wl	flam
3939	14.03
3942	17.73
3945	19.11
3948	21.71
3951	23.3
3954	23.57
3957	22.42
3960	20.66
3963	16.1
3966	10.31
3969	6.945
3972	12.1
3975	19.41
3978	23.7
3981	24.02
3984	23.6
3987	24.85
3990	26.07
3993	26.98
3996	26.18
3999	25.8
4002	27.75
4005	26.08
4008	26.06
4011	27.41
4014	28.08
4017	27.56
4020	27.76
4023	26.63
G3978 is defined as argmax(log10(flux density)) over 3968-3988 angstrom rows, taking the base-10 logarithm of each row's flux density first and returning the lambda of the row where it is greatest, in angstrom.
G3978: 3987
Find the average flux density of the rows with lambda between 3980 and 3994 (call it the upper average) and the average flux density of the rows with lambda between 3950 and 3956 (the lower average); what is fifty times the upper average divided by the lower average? 54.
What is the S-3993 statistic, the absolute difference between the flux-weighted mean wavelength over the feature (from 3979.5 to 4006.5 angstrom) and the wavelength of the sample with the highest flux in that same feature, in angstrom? 8.7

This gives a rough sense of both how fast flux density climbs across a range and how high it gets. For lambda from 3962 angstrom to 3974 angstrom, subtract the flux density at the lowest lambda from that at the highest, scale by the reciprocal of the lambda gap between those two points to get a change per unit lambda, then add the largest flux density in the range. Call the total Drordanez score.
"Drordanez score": 16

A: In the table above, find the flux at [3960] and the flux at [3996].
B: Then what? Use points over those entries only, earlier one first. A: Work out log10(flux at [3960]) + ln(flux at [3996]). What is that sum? 4.58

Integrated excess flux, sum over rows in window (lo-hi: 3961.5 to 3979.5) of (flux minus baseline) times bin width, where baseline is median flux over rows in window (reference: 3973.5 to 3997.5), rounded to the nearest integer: -174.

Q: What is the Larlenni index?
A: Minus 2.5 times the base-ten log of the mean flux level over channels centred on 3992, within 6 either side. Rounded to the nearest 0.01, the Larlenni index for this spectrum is -3.54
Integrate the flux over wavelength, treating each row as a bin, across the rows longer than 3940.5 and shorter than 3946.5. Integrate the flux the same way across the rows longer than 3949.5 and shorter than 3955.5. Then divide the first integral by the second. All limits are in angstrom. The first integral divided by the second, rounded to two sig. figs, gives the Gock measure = 0.79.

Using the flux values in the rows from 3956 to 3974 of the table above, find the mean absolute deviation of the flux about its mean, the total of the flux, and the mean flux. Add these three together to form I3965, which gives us 108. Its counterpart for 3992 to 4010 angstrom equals 186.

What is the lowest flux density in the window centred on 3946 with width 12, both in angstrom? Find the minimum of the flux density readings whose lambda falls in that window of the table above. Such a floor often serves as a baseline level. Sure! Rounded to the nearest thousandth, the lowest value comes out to 17.730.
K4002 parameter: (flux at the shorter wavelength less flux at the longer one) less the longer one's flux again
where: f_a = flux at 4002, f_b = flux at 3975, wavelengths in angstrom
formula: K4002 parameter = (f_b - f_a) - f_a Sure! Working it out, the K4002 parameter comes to -36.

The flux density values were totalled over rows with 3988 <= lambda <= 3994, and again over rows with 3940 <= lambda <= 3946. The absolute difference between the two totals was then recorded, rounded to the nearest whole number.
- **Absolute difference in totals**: 16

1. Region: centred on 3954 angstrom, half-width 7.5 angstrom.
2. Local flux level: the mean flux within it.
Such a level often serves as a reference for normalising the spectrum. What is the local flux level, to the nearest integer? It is 22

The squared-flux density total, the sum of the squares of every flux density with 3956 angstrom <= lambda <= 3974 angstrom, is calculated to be 1490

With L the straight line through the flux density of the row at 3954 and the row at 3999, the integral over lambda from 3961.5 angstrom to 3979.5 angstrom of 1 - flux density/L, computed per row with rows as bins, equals 7.1 angstrom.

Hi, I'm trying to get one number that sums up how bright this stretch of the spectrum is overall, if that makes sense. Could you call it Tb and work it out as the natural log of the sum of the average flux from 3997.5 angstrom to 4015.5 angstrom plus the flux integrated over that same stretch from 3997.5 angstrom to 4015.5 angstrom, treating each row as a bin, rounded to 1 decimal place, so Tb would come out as 6.2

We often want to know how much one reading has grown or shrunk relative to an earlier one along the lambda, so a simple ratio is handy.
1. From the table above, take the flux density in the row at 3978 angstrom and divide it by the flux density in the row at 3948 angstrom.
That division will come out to 1.09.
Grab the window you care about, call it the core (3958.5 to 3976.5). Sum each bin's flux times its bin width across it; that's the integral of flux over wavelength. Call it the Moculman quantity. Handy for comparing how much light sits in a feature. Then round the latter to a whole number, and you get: 257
